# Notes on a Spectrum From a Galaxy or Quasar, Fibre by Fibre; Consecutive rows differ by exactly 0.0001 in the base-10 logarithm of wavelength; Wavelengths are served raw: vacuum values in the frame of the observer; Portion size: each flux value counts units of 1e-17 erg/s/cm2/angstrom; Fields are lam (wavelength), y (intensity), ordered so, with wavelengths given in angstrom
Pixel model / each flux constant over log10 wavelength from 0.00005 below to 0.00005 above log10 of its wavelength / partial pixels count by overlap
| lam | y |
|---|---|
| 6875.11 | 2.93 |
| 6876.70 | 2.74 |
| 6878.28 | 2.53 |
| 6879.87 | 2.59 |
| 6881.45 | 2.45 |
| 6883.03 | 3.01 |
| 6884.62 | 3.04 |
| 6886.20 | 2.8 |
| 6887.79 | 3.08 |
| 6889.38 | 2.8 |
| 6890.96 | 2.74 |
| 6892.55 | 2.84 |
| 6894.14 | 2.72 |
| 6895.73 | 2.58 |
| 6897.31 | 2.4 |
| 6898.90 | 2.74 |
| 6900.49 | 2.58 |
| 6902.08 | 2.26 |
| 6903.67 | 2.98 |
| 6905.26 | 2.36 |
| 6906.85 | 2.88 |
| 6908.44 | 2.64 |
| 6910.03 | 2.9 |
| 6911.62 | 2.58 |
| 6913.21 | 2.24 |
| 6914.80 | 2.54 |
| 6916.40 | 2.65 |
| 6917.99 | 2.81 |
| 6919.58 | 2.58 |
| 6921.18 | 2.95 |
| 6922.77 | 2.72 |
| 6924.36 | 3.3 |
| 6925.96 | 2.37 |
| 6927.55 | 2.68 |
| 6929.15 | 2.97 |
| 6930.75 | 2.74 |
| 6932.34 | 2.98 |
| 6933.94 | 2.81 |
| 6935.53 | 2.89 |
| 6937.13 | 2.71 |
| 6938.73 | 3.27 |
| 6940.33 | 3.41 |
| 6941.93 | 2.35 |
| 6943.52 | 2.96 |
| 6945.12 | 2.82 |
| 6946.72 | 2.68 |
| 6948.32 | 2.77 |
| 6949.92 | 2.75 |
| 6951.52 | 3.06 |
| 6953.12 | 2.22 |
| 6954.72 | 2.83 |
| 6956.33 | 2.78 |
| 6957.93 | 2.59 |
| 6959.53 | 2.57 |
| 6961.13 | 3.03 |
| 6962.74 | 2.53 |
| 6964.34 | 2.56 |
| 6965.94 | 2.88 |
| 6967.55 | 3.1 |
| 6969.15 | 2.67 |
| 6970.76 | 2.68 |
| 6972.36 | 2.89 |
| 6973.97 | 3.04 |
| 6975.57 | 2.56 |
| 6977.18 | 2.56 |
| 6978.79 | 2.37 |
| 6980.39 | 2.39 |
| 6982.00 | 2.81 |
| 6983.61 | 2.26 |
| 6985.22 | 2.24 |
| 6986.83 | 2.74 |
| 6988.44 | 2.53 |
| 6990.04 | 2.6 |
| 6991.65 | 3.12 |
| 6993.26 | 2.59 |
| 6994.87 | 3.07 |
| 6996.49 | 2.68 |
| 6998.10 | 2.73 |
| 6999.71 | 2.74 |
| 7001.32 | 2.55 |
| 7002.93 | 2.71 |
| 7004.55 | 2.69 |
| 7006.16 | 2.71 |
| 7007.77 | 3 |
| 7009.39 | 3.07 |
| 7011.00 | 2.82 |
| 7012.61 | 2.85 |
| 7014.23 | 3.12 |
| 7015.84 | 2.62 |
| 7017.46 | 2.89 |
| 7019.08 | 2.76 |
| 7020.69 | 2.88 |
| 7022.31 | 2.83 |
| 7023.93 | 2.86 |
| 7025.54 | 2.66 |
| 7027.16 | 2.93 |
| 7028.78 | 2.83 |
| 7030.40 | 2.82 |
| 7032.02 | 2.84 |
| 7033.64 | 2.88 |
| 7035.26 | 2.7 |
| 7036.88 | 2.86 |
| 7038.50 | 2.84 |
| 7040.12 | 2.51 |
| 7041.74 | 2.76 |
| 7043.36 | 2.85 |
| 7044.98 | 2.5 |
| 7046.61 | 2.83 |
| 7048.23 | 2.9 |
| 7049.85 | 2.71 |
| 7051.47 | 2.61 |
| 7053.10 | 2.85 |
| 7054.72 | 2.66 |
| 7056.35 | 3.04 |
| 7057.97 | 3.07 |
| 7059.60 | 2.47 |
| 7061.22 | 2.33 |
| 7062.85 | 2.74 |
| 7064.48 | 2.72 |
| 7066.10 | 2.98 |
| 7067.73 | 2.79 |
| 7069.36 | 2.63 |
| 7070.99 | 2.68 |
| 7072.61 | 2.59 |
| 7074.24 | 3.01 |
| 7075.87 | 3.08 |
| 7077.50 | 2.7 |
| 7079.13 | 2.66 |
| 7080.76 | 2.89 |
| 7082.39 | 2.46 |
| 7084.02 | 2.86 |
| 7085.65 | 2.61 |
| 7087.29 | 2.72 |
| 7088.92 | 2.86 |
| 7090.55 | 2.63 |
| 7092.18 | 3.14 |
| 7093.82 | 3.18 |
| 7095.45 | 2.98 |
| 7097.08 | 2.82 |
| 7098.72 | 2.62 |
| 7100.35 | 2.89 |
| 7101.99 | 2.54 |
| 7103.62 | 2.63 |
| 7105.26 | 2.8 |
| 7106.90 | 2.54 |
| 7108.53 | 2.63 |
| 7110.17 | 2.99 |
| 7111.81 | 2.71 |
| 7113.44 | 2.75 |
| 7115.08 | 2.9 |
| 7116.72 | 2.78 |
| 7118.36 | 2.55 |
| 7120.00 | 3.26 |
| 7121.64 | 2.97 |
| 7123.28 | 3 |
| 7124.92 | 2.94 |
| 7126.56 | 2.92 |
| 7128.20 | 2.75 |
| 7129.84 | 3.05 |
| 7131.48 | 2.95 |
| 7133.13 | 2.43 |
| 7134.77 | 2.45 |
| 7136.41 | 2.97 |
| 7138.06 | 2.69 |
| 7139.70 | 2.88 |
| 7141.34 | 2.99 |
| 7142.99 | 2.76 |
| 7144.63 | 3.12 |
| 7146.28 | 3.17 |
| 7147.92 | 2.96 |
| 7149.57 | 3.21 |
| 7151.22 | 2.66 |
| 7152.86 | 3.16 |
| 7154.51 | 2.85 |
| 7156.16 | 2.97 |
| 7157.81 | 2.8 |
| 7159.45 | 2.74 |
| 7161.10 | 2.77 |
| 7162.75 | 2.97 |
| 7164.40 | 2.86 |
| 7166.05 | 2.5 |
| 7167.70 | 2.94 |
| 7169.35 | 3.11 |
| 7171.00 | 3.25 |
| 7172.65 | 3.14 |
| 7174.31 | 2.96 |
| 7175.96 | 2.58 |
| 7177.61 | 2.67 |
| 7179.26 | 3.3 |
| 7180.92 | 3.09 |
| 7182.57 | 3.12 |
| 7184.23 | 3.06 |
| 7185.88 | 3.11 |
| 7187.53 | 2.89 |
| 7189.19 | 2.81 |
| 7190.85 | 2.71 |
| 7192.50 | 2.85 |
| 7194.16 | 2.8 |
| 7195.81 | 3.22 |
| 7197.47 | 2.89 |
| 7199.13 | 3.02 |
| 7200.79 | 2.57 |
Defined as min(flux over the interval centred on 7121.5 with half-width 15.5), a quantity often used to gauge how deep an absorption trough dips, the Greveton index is 2.43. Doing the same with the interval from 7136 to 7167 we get 2.5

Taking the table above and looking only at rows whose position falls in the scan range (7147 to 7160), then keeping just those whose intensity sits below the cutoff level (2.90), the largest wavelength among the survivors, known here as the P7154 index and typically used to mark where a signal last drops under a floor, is 7159.45 angstrom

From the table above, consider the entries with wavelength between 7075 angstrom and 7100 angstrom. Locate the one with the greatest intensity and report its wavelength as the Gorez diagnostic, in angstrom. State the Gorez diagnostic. 7093.82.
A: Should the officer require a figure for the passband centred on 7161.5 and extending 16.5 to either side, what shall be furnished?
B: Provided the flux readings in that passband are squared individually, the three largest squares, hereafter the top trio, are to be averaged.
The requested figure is 10.3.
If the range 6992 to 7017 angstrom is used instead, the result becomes 9.5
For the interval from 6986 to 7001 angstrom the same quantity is 8.9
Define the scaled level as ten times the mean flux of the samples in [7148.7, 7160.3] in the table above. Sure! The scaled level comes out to 29.1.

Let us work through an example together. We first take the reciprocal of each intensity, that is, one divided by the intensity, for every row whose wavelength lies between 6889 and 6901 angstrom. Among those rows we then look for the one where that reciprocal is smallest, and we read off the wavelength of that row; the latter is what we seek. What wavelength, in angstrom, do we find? 6892.55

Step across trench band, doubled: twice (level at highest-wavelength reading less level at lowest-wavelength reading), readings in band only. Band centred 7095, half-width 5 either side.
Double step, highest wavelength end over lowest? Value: -0.02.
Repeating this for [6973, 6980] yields -1.34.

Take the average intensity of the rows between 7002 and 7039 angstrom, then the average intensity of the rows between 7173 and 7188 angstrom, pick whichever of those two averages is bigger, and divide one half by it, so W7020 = 0.168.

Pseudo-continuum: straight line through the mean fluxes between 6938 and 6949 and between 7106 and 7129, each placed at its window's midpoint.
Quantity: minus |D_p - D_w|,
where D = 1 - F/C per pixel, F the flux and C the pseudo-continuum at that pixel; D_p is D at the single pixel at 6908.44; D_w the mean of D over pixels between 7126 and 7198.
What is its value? -0.124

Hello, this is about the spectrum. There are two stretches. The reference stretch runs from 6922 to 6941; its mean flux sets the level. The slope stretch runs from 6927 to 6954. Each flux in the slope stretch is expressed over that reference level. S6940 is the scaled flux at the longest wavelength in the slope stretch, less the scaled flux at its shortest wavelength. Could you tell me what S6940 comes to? -0.16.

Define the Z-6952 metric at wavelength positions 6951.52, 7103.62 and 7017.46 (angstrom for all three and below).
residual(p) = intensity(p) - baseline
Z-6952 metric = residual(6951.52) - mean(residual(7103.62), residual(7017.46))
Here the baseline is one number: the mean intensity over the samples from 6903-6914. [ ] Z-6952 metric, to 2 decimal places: 0.30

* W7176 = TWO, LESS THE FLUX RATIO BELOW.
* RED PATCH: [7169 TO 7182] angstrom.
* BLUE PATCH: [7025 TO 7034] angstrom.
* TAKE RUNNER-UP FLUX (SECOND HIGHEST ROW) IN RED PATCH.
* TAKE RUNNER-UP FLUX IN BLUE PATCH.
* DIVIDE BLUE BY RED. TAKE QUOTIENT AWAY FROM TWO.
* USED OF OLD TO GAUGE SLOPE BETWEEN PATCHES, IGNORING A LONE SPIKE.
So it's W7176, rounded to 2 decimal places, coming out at 1.11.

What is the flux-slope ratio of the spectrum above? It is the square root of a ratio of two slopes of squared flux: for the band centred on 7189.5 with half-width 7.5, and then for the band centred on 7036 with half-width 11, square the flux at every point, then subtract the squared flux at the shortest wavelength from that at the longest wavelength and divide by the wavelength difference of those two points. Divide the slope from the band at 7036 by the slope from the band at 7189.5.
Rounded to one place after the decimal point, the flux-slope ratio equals 1.0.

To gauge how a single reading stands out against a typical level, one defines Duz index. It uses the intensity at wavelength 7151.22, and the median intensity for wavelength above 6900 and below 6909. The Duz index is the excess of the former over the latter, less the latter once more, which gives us -2.6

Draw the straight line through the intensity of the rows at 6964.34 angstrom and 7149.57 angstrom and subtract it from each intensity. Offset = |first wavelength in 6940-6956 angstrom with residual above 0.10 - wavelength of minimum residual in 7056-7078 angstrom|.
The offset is 120.9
